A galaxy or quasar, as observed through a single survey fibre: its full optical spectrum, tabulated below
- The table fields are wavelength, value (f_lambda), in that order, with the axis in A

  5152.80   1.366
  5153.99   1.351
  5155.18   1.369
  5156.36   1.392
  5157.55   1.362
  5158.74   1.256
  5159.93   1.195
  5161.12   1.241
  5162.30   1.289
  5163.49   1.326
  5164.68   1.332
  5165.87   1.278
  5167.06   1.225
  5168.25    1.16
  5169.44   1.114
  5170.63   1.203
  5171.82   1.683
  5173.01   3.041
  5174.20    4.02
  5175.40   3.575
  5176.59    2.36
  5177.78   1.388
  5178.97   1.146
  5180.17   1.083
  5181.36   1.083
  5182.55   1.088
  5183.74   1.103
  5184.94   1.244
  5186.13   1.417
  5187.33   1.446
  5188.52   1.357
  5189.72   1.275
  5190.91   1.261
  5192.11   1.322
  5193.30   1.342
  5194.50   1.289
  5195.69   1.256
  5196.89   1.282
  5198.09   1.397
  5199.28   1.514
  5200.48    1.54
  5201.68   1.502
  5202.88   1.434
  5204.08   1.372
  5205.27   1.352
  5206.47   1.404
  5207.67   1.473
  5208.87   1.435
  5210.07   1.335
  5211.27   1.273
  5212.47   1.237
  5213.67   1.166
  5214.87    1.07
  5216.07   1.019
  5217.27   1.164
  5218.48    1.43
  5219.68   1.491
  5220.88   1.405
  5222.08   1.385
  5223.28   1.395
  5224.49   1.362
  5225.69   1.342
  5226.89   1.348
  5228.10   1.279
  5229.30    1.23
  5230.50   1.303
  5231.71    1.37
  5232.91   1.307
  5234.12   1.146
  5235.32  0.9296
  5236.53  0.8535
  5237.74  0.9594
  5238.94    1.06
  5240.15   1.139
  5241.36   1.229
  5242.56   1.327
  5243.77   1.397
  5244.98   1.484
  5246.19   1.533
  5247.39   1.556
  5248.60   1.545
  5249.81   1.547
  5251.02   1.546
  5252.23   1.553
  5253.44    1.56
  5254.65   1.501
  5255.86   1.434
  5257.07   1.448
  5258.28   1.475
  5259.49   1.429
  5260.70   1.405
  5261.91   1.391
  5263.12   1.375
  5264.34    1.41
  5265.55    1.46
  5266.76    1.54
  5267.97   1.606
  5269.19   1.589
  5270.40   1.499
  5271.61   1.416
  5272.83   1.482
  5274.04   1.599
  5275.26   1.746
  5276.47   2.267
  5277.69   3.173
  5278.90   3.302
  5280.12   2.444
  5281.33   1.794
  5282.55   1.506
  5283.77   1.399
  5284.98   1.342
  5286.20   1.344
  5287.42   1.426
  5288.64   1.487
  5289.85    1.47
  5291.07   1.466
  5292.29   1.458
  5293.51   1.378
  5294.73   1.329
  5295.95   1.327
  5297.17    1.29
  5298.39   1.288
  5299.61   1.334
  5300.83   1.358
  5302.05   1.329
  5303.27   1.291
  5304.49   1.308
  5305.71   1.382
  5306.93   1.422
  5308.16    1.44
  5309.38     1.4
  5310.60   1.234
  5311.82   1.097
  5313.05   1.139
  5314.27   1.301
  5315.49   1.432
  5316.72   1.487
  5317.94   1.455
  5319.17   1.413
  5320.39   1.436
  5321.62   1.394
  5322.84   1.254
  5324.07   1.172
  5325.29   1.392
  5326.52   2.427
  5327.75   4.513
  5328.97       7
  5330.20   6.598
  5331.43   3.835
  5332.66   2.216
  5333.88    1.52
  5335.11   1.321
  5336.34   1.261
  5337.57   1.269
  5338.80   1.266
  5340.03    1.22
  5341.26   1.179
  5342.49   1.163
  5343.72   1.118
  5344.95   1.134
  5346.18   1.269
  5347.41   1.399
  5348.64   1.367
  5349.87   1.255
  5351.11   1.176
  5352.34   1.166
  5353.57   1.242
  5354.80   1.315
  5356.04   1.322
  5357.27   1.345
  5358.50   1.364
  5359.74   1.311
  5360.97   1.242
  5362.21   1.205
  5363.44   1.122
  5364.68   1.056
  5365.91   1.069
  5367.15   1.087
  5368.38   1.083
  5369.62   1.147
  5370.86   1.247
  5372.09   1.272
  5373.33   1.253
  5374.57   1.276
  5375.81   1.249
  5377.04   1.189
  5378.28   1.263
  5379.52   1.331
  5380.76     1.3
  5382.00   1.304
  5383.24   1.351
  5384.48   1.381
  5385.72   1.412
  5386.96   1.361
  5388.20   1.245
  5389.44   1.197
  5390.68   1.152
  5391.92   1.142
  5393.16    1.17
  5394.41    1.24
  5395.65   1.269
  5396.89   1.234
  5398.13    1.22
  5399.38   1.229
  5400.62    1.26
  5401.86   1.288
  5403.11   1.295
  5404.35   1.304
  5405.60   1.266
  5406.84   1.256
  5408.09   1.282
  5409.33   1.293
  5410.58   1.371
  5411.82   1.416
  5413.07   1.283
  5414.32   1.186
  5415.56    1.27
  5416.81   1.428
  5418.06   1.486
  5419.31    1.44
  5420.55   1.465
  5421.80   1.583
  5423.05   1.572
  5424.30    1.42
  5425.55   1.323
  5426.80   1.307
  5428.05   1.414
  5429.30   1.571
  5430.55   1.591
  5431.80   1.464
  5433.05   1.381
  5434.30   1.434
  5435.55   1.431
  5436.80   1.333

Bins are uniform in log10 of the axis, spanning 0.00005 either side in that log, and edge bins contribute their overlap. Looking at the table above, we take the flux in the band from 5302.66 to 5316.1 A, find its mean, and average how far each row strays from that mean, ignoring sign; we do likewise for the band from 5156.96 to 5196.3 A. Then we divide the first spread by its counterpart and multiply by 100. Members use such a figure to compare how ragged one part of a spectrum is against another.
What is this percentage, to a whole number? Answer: 21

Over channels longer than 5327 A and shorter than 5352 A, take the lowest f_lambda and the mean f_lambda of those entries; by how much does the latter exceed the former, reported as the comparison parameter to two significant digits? 1.0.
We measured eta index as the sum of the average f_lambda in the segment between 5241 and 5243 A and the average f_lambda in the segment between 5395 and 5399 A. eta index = 2.52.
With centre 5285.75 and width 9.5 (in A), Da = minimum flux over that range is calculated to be 1.342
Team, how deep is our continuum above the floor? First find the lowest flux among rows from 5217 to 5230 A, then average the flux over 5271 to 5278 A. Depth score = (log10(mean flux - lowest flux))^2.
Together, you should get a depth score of 0.0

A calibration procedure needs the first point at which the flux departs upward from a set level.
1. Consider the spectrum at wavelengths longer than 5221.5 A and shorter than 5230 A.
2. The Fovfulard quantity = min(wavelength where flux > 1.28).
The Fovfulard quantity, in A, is 5222.08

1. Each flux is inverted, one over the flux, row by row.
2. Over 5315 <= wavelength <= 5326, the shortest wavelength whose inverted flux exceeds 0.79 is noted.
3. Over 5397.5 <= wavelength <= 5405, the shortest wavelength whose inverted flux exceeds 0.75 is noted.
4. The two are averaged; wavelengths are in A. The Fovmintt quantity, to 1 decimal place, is 5360.5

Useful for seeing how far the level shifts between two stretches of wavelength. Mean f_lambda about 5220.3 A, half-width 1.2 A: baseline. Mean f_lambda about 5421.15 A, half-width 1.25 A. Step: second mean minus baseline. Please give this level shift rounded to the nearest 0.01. 0.08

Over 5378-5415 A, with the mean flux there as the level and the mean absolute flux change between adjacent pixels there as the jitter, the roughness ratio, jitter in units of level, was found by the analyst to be 0.032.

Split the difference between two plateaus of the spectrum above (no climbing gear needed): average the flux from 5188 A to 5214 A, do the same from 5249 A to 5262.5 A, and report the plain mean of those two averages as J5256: 1.42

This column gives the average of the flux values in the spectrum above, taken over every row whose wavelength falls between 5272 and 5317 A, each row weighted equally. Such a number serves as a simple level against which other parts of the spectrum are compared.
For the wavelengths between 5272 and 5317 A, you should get 1.55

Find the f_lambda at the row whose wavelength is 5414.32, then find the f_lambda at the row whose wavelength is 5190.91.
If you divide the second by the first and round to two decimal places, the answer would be 1.06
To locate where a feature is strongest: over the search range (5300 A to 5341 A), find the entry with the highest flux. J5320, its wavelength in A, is 5328.97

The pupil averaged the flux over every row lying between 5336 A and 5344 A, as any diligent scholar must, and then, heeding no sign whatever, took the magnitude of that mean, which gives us 1.21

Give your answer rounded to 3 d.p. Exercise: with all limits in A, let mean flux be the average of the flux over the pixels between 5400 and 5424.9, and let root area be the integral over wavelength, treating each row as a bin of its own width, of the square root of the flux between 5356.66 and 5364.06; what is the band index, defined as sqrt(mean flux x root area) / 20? 0.168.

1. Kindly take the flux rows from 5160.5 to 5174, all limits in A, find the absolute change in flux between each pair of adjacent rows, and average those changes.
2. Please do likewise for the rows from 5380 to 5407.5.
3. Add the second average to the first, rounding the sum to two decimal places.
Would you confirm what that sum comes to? 0.26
